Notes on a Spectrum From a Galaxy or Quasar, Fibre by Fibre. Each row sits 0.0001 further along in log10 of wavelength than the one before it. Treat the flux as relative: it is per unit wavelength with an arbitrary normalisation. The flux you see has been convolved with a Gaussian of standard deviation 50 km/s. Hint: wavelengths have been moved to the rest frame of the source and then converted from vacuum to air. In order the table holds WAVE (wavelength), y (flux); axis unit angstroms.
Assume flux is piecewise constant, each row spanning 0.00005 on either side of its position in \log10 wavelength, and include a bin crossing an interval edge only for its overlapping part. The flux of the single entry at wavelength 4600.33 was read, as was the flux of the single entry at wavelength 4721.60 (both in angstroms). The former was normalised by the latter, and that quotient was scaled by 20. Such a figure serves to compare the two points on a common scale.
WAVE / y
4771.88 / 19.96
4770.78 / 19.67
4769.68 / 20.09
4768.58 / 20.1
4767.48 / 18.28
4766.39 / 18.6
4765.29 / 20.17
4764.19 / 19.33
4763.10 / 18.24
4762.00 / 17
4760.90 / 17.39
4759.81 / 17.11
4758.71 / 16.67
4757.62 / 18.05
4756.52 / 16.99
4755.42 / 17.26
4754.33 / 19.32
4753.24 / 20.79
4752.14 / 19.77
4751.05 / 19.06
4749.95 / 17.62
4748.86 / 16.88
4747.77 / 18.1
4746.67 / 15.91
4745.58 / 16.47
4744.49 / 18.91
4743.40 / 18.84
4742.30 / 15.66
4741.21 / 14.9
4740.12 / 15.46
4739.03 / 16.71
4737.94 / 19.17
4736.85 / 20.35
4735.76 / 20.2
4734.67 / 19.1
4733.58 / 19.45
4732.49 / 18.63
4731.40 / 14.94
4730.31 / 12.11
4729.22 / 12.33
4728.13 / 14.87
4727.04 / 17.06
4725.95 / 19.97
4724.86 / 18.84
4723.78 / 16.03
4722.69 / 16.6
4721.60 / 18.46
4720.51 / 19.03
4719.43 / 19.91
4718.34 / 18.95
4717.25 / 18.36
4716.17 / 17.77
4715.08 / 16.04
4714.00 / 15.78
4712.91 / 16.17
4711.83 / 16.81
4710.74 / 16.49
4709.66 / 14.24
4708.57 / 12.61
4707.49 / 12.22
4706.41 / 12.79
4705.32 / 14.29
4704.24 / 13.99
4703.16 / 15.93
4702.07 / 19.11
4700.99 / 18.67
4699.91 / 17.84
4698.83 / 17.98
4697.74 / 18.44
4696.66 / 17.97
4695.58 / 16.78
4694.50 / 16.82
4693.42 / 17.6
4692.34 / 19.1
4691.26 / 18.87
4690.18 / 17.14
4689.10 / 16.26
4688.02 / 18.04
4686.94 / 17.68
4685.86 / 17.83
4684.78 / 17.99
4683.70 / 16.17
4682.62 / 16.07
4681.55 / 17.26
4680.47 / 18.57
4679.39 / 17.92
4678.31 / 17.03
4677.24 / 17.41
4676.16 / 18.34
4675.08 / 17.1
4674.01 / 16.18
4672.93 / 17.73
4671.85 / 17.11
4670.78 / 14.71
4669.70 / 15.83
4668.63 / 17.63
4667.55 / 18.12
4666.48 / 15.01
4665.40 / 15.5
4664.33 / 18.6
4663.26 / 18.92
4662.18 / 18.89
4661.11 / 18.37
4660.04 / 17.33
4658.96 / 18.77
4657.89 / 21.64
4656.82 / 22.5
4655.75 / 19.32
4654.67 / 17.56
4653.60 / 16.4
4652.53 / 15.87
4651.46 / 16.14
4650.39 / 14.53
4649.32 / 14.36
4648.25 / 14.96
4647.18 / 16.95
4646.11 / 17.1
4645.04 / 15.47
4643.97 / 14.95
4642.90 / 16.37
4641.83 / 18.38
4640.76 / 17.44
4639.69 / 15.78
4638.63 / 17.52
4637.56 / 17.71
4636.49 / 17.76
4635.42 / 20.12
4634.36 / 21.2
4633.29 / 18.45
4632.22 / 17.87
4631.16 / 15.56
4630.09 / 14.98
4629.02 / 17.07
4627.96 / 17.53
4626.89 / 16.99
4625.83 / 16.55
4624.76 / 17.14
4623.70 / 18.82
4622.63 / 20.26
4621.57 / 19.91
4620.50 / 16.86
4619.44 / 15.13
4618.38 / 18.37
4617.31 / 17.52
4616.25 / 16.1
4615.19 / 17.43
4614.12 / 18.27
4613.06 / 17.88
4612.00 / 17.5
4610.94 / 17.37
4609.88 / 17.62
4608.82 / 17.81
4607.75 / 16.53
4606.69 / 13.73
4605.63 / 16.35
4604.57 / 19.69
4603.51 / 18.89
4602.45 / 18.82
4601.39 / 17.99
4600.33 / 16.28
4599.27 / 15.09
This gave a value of 17.6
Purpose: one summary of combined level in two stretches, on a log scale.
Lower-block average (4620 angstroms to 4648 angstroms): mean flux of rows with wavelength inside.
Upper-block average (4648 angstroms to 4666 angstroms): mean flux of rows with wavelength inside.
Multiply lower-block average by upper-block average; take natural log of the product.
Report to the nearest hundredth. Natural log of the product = 5.73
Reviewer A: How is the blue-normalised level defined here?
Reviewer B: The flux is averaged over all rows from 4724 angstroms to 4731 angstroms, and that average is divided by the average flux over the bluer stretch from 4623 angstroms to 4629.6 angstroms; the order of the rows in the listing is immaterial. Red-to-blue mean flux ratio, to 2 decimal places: 0.91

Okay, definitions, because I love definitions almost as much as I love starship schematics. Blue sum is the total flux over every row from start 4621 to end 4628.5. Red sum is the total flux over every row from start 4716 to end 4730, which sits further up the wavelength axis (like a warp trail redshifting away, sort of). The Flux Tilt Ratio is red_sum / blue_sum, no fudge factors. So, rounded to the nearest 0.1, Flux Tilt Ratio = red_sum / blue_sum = 1.8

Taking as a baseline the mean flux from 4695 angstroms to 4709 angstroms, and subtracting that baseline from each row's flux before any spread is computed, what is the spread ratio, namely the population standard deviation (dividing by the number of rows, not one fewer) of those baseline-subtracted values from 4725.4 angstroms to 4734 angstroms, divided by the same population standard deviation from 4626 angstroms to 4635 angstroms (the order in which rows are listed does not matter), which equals 1.6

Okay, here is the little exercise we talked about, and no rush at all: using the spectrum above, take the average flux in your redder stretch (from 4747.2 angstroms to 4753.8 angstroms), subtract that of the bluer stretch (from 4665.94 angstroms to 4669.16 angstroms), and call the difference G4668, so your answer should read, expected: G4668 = 1.8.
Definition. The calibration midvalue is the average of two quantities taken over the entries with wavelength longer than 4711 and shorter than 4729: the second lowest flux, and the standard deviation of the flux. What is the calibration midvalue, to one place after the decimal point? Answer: 8.7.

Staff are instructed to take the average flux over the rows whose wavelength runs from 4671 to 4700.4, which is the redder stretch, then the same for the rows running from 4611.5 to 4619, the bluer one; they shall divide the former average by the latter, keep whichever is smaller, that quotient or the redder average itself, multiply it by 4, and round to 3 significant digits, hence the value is 3.99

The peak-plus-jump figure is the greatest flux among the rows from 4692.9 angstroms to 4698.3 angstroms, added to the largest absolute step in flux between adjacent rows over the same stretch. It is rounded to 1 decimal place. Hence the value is 19.6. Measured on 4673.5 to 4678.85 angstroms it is 19.6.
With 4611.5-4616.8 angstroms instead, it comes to 19.6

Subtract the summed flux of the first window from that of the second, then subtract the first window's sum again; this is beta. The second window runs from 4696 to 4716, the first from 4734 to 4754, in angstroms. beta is -360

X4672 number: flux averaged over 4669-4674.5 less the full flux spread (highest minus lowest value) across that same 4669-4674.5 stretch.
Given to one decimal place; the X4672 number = 13.3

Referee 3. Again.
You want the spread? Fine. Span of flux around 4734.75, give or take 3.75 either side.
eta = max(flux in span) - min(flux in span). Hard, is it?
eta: 5.4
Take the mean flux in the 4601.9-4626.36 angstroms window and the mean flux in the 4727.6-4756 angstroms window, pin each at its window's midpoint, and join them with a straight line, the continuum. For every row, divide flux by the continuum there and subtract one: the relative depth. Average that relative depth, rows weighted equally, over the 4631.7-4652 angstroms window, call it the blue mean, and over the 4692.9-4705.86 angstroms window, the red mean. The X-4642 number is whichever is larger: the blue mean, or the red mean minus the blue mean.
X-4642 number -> 0.011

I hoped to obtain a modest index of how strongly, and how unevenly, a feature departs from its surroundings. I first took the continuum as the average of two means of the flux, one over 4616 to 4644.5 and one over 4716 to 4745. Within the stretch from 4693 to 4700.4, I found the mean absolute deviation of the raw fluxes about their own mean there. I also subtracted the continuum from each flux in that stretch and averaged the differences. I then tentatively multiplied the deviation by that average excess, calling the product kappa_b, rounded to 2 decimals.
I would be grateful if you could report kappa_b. 0.06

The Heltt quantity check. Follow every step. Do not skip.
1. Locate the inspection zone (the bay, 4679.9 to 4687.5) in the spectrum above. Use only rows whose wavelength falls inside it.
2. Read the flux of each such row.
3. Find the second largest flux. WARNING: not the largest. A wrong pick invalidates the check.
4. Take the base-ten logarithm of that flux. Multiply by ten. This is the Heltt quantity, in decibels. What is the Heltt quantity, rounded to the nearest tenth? 12.6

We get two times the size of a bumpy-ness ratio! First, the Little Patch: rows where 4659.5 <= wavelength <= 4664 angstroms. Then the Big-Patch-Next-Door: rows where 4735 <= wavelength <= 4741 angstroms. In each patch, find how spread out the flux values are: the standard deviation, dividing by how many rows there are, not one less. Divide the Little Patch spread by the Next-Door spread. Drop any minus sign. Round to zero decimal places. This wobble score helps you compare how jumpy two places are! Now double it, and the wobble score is 1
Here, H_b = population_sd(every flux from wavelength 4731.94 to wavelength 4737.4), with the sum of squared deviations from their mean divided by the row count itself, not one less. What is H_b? 0.65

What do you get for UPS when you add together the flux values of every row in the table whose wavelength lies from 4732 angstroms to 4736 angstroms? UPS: 77.4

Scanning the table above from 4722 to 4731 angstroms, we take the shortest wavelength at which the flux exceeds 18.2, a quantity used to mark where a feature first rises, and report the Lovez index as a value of 4724.86 angstroms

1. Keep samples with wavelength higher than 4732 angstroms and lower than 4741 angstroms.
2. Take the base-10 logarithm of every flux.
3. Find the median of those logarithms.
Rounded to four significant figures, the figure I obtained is 1.282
